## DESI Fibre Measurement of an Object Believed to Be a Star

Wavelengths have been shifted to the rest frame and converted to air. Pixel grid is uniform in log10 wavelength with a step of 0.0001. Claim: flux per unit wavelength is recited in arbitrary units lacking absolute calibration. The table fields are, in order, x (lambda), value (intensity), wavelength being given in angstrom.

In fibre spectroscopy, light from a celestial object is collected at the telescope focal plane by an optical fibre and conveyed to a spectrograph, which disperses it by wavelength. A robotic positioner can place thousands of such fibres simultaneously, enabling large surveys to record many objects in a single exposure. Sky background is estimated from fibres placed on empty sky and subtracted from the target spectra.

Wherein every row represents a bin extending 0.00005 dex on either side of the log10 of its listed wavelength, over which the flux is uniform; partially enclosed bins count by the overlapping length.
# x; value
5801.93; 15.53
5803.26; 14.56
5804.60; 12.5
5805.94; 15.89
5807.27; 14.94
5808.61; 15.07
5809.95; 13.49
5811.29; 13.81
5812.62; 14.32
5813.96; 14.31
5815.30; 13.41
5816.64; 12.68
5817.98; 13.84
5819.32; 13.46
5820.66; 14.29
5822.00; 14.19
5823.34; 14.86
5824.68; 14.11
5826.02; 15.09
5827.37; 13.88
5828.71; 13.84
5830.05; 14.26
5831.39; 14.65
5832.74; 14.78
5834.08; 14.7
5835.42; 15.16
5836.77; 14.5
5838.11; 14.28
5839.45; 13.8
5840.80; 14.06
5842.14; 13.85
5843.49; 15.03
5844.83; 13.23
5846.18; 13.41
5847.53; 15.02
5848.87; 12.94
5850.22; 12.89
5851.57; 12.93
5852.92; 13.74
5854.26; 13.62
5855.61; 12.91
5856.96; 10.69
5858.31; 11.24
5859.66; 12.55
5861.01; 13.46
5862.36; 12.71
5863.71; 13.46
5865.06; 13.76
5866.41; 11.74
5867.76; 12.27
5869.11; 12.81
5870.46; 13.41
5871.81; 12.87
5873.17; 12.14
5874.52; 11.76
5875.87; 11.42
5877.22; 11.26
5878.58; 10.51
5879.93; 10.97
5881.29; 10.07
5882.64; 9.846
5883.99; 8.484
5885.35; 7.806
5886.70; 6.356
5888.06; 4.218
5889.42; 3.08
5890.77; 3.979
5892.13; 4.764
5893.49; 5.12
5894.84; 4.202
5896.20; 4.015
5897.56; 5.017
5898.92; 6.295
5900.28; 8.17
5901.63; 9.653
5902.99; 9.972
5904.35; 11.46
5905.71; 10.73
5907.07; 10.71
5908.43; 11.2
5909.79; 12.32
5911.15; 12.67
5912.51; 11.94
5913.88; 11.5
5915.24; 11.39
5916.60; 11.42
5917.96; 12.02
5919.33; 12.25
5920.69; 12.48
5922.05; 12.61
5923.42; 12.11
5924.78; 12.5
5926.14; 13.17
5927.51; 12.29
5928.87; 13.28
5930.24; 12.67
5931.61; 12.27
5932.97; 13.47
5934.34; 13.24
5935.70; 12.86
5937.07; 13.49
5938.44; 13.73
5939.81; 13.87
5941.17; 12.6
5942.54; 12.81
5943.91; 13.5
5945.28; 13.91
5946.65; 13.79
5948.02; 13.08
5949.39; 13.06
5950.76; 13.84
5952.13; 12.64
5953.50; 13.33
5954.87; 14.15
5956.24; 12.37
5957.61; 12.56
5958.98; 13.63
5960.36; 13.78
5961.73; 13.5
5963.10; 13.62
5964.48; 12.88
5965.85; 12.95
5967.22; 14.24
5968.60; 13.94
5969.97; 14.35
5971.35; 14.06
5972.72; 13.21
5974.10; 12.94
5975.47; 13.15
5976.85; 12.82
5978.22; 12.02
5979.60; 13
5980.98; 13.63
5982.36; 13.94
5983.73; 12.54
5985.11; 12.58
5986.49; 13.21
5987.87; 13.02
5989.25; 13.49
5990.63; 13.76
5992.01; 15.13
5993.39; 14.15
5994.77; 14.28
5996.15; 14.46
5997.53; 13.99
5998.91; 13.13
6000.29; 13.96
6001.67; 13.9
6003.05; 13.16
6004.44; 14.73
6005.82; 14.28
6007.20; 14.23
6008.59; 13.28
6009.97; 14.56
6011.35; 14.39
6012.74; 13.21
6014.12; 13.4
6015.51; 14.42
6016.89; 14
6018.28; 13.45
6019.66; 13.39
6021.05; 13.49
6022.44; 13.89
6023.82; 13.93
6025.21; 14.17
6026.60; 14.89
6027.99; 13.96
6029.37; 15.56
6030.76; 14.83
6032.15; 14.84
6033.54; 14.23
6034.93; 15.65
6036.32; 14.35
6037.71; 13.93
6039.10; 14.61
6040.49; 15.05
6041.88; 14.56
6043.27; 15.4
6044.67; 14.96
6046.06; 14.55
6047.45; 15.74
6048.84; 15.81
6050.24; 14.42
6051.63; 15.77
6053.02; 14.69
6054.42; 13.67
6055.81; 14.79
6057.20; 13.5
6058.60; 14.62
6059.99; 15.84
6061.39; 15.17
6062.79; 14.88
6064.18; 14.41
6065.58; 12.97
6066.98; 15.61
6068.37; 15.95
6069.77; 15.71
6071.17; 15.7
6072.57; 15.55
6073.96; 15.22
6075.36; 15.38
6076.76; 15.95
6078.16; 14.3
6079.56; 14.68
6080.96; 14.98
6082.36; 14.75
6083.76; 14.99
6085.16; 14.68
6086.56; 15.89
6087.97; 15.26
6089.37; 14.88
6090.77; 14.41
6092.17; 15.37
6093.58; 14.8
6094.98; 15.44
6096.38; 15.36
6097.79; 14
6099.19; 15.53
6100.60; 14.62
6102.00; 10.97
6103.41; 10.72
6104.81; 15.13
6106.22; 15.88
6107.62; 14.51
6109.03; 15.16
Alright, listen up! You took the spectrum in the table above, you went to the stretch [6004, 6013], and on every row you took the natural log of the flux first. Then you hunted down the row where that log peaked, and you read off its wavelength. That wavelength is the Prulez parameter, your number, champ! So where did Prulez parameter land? 6004.44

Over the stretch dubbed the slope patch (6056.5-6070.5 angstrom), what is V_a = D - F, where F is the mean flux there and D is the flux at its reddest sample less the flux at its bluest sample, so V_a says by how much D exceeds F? -12.7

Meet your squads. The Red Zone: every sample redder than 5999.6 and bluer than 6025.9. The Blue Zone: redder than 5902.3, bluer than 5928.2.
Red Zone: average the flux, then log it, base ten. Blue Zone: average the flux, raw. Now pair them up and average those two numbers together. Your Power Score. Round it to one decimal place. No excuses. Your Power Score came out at 6.5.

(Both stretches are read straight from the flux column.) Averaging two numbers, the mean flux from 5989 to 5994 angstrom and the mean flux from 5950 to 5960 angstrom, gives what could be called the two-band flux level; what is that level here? 13.7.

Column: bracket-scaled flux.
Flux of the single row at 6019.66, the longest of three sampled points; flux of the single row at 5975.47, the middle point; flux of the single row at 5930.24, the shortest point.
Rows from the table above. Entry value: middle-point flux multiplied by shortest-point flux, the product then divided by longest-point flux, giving 12.4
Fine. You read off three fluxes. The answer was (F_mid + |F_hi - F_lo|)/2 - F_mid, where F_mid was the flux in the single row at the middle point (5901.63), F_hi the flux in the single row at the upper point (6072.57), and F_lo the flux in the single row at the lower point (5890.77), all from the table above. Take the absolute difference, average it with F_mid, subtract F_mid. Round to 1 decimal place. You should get 1.0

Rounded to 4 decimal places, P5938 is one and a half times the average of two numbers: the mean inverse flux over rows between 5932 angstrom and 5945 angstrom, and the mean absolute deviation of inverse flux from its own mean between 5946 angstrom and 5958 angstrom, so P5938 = 0.0587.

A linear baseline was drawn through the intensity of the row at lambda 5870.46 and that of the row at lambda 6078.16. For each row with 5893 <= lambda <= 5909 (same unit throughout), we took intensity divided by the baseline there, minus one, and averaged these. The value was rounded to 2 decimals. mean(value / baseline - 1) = -0.41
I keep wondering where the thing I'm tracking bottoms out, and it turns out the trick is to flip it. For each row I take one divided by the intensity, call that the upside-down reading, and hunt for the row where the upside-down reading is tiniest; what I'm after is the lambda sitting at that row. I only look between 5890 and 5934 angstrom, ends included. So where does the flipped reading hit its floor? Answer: 5932.97 angstrom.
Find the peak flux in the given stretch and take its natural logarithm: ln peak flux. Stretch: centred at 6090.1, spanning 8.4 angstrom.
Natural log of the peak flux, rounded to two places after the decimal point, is 2.77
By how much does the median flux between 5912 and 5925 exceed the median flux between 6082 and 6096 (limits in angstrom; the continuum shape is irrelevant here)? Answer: -2.9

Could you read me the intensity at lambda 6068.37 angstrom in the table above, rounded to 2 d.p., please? 15.95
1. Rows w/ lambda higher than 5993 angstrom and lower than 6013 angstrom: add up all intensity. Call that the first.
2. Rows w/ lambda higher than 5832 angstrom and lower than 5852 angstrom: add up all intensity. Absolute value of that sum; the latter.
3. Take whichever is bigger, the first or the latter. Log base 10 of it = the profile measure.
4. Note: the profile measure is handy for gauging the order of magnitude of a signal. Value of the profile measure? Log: 2.323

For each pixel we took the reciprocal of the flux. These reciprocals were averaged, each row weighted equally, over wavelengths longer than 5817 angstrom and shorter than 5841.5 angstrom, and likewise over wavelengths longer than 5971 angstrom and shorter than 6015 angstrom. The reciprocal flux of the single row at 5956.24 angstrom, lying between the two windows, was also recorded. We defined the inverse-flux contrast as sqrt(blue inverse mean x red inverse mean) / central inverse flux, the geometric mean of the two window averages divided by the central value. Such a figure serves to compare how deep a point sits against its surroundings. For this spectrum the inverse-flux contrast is 0.89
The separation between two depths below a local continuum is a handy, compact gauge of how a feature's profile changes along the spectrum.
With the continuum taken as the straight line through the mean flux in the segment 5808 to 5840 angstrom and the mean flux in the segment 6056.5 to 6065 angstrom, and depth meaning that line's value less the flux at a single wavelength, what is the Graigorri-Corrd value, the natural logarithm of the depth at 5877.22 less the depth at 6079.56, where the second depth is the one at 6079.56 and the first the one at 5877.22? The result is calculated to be 1.1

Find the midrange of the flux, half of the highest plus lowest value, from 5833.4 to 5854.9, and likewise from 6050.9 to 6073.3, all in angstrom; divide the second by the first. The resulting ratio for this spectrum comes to 1.0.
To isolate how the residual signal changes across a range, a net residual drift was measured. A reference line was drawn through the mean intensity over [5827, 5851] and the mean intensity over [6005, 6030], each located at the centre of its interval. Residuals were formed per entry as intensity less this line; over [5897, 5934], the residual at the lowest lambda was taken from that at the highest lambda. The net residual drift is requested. 8.5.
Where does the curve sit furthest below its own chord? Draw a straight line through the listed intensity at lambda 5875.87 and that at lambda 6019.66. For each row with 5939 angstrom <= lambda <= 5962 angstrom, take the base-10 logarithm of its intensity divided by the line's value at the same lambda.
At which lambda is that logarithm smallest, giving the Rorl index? 5956.24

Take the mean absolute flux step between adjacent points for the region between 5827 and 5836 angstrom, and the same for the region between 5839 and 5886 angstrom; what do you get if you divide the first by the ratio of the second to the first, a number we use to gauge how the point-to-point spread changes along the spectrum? 0.08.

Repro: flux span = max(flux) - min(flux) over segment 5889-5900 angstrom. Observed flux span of 3.2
